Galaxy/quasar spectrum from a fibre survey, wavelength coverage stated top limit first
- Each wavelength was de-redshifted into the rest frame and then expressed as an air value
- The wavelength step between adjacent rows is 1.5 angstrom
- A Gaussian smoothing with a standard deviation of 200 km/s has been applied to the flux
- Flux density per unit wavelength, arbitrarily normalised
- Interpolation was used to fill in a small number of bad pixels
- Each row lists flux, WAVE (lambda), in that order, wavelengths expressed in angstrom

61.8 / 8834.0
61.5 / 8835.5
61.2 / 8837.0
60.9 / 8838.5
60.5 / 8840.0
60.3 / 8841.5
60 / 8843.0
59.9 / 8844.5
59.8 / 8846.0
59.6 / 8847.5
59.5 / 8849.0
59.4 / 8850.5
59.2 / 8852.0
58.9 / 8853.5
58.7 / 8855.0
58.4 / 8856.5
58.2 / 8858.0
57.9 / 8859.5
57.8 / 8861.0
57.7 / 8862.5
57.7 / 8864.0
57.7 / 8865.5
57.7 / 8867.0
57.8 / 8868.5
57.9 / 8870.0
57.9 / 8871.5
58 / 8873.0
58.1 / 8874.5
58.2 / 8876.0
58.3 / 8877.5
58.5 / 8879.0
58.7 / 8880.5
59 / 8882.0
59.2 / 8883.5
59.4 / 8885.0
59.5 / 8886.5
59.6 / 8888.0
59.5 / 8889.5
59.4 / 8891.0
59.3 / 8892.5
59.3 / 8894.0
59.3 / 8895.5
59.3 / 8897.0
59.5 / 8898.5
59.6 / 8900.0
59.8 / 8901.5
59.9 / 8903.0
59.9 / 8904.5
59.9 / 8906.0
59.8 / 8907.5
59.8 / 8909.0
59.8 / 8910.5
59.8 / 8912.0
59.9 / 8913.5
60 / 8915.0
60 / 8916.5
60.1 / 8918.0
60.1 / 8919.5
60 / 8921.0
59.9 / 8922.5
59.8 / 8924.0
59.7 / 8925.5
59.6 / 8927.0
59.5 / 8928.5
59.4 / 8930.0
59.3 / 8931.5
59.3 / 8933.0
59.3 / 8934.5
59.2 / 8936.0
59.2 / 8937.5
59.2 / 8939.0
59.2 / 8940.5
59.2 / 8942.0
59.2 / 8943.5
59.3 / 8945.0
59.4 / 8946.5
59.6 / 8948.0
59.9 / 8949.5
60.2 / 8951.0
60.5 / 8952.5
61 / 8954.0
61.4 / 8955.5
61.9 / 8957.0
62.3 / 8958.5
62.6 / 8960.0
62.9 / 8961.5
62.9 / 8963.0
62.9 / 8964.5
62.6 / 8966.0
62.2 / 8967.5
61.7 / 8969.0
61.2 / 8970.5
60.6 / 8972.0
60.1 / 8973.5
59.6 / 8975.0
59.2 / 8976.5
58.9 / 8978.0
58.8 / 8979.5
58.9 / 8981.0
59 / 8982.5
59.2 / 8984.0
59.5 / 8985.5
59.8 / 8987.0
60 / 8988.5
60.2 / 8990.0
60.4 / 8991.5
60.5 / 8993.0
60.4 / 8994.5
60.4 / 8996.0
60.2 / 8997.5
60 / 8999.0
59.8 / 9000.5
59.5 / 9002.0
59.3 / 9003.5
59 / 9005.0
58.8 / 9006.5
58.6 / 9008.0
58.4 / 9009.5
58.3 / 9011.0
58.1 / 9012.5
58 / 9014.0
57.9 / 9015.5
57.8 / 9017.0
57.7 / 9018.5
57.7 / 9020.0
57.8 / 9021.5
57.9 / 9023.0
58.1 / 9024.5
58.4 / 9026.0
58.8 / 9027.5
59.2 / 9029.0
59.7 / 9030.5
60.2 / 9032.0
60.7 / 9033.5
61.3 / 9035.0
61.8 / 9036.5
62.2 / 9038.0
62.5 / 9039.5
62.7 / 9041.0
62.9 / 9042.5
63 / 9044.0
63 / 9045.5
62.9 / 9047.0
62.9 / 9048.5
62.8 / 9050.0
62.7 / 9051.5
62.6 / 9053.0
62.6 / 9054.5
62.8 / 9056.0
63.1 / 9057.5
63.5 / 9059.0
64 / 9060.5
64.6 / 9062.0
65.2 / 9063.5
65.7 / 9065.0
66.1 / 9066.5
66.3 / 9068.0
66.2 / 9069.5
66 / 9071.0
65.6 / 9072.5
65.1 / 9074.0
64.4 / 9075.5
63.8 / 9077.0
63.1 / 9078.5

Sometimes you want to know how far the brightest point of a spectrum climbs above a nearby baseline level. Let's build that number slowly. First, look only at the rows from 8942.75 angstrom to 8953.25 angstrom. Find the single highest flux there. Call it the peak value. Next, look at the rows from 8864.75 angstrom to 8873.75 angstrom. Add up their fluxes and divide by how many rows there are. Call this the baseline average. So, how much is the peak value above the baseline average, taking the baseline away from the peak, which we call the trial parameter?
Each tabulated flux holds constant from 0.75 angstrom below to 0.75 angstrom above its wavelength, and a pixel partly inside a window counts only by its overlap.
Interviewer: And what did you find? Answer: 2.7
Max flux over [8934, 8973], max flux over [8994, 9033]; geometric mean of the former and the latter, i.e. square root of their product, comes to 61.6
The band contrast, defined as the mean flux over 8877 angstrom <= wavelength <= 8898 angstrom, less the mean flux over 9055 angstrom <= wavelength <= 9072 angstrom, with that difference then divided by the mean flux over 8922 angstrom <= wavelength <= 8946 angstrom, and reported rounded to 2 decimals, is -0.10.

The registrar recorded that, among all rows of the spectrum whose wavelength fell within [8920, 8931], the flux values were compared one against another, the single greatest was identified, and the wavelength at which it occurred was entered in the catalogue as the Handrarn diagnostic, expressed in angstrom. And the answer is 8921.0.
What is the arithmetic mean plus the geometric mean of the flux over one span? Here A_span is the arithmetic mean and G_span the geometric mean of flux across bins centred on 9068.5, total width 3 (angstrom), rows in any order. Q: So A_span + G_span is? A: 132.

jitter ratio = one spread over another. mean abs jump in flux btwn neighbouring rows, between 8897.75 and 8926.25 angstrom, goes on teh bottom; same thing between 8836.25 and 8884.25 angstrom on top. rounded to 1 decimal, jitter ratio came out 2.4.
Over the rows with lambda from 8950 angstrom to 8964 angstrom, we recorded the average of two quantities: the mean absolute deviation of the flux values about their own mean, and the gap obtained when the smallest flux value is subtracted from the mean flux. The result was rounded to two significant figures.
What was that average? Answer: 1.2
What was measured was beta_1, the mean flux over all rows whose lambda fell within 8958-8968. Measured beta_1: 62.6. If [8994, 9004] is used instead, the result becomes 59.9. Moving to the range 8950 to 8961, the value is 61.4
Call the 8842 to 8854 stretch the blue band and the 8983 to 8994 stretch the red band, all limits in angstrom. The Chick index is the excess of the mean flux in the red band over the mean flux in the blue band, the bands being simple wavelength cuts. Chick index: 0.4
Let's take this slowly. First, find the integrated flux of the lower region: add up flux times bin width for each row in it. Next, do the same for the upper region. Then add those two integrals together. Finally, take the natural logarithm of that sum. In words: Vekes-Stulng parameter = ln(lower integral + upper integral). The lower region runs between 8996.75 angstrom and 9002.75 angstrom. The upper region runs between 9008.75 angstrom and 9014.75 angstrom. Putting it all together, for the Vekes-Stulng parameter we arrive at 6.56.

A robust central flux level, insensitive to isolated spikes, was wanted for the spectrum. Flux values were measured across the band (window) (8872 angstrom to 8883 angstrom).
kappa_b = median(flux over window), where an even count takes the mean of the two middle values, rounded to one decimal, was 58.3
